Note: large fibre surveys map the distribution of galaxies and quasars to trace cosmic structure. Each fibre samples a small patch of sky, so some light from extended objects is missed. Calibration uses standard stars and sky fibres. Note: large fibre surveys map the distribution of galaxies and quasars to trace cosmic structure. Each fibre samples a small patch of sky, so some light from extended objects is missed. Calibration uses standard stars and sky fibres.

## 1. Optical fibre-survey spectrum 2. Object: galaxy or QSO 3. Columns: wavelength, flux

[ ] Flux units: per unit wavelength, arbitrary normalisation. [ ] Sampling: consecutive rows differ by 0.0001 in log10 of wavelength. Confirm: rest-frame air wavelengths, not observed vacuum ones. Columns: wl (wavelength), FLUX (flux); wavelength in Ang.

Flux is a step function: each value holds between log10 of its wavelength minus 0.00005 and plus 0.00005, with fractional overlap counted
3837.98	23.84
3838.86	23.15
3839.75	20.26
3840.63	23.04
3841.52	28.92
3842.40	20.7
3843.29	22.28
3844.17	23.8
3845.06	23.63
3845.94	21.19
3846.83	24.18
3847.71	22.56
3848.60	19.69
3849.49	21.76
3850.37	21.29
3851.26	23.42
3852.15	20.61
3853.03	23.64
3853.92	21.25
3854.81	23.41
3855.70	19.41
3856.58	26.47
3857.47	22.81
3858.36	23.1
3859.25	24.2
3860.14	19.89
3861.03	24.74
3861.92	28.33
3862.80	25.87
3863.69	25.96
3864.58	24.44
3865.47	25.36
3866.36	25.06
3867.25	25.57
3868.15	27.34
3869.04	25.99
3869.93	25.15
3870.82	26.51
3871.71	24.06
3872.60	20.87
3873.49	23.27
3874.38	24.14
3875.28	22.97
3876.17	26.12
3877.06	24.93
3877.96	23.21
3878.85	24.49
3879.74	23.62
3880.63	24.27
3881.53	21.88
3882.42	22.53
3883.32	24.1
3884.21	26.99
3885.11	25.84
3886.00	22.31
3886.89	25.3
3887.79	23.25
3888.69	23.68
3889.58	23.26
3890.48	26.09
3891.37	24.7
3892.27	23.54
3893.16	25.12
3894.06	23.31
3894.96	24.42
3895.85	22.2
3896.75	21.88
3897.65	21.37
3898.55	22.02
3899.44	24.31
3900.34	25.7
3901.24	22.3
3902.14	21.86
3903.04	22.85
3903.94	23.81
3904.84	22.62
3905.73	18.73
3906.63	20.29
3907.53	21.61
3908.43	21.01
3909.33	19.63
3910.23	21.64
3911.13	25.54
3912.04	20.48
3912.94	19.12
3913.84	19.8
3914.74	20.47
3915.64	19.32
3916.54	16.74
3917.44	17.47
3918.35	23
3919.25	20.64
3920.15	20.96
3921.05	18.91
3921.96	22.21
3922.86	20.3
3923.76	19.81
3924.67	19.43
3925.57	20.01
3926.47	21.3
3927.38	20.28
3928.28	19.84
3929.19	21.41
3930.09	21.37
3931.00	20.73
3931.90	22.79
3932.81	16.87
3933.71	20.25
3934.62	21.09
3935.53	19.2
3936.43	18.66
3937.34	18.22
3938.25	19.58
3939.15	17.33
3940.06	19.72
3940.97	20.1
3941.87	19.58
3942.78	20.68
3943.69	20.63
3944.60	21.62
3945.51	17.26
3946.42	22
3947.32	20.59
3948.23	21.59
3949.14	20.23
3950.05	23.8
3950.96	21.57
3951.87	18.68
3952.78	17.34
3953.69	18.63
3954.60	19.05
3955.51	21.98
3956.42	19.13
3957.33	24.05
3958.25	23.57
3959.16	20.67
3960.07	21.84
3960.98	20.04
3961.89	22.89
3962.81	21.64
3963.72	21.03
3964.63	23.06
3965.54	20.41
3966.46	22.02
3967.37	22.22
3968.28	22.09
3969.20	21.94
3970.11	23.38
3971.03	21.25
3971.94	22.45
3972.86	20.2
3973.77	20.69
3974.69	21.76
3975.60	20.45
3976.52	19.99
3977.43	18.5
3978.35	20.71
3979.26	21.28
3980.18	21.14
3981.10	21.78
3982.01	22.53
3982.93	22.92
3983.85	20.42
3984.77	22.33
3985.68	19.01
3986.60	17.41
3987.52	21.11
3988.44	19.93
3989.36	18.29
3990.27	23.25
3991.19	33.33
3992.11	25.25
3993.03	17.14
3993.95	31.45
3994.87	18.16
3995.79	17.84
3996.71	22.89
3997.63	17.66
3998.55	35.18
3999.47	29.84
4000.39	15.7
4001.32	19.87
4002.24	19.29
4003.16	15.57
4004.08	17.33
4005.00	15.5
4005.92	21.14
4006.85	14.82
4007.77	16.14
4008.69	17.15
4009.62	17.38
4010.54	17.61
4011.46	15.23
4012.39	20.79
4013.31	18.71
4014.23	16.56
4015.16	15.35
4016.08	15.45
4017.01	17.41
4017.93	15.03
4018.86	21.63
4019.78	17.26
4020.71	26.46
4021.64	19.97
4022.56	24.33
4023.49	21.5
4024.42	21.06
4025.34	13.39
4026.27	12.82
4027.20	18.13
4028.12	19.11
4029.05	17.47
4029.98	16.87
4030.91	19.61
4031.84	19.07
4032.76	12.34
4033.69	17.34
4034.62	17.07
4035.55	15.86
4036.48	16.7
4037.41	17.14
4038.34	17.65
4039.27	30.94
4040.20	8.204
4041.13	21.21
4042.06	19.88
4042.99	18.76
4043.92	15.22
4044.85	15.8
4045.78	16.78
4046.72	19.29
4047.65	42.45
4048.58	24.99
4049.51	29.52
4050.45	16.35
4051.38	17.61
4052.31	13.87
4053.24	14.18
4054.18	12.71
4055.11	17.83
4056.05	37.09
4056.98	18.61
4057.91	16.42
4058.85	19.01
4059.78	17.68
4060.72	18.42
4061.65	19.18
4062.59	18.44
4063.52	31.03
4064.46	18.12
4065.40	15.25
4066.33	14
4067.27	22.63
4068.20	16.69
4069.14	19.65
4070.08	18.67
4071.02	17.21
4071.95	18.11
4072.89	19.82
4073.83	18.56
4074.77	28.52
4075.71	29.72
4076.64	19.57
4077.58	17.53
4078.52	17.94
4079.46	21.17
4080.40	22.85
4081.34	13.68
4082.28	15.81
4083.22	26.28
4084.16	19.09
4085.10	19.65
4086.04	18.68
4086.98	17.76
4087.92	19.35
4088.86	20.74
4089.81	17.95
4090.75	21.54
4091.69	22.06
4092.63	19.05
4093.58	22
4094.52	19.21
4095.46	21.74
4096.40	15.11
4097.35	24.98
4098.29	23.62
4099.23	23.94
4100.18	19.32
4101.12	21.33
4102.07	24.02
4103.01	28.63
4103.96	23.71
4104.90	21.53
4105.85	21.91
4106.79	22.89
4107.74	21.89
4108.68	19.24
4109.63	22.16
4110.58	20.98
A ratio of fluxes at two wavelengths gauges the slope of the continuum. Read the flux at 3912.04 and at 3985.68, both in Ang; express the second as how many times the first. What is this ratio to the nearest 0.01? 0.93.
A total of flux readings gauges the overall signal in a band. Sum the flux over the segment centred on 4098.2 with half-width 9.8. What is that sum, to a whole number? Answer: 457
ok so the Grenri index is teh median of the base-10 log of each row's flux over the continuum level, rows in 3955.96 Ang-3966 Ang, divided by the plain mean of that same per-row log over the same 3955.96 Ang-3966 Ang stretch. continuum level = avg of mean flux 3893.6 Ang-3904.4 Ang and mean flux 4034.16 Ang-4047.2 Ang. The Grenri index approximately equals 1.0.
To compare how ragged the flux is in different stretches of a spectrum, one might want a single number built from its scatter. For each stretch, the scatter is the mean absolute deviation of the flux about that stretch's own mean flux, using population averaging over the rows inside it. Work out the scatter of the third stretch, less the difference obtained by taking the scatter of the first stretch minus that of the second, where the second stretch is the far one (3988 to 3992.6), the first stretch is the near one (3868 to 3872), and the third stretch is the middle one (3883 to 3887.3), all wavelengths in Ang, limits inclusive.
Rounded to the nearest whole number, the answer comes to 5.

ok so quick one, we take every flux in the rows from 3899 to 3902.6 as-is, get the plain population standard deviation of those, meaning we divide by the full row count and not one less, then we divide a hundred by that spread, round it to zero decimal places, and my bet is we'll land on 64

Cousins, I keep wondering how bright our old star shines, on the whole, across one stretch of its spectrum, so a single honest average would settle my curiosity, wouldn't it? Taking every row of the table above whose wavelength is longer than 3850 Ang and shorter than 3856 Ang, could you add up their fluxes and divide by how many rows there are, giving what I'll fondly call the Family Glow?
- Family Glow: 21.9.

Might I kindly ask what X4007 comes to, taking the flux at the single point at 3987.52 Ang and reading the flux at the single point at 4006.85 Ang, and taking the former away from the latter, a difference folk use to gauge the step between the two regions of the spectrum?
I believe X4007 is -6.3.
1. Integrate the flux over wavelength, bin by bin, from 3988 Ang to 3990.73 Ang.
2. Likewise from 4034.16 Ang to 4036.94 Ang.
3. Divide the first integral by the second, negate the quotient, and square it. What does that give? 1.5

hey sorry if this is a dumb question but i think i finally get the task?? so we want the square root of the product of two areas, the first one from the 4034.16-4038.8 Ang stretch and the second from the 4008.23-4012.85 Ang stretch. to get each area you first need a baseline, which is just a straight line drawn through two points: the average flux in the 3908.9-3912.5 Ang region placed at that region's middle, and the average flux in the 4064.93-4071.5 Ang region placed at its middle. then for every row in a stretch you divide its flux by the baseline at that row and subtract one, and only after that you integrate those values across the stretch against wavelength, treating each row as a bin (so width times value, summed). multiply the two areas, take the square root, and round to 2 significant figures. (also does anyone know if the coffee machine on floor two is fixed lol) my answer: 0.40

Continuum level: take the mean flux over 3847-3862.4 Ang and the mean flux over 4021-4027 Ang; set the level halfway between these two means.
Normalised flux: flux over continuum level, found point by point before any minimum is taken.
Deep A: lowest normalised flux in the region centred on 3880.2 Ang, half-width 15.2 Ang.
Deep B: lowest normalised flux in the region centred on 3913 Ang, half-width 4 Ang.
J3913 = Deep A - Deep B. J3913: 0.20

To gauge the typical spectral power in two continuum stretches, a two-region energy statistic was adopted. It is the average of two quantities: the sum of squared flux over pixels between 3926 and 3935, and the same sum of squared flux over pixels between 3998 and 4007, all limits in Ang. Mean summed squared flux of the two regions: 4427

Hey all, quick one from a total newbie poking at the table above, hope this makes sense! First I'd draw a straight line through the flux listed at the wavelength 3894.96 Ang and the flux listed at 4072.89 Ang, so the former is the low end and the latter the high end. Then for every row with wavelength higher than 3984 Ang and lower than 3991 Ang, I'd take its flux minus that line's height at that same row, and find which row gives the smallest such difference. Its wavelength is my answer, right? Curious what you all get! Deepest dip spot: 3986.60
